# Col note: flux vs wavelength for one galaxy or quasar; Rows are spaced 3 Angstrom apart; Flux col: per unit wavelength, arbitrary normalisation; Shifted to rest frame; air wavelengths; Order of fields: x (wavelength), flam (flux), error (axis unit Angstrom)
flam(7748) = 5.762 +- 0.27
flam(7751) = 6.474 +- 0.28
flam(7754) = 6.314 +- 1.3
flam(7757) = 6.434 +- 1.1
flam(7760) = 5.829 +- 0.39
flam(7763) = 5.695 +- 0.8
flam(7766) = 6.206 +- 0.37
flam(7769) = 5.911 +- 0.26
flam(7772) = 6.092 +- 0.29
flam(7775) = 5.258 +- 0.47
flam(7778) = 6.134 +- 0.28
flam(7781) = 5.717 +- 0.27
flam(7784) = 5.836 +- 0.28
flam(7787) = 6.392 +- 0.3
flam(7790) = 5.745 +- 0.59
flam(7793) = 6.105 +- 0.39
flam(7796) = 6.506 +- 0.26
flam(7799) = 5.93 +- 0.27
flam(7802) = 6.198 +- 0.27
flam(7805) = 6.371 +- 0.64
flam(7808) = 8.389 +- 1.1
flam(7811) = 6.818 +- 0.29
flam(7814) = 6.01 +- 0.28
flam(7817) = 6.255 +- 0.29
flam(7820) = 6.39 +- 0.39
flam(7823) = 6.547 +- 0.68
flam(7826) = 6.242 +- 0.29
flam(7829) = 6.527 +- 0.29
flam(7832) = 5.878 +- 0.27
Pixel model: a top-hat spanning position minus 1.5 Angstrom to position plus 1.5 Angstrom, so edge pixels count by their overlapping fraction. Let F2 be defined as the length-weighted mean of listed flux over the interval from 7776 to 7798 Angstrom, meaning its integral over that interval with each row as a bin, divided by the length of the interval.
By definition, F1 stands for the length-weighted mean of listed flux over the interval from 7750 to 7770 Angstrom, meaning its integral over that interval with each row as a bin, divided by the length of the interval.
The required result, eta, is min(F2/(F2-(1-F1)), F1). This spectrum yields 0.541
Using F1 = 6.1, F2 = 6.0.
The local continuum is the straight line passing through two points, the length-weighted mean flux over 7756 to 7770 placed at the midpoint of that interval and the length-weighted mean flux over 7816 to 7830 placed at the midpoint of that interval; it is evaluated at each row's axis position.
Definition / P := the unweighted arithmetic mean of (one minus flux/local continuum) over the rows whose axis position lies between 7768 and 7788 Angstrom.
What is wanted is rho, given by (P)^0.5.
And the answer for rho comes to 0.18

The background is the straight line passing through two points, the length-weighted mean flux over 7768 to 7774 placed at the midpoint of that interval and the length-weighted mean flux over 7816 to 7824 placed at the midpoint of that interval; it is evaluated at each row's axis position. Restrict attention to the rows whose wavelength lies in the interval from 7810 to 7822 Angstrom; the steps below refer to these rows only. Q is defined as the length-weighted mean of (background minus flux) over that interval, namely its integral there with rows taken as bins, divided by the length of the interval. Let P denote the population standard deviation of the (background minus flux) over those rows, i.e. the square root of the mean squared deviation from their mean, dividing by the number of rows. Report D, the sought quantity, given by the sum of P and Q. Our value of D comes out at 0.31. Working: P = 0.31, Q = 0.00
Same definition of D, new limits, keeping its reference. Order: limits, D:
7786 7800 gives 0.30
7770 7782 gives 0.54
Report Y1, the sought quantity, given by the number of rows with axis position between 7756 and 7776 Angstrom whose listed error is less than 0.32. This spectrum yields 2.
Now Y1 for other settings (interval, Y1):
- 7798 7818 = 5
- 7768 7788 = 6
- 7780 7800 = 5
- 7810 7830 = 5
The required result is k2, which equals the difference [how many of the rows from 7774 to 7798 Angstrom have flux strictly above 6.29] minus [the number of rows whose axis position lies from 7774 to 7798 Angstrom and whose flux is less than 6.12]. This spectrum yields -3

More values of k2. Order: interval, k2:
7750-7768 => 1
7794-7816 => 2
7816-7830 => 3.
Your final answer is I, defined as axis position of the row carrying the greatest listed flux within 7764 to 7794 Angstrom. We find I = 7787 Angstrom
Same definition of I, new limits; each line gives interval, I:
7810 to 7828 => 7811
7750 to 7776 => 7751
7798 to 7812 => 7808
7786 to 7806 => 7796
